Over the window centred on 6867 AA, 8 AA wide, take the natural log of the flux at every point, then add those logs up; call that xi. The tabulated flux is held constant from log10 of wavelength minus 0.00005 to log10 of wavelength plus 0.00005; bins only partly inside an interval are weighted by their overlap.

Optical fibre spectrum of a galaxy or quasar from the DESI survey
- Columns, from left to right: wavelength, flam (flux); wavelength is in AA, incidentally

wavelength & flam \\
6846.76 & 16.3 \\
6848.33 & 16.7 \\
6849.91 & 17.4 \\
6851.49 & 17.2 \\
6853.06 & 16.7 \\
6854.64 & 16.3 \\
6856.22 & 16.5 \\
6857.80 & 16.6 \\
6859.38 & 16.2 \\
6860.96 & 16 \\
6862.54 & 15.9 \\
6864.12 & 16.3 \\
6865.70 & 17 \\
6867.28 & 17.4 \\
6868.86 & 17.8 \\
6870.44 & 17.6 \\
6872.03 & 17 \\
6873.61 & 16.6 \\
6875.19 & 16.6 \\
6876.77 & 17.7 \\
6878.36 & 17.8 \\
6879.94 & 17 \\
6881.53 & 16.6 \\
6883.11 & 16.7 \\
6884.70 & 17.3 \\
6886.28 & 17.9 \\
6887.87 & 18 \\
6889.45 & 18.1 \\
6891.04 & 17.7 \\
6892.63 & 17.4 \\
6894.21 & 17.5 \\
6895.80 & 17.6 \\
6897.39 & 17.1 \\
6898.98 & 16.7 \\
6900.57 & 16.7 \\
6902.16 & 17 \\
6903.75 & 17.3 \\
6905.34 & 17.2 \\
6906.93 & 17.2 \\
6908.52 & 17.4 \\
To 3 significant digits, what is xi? 14.2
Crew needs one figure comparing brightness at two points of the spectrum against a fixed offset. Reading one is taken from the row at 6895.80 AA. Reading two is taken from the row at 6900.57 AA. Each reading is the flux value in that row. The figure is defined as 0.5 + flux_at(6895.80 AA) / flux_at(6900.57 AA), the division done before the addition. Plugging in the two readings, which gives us 1.55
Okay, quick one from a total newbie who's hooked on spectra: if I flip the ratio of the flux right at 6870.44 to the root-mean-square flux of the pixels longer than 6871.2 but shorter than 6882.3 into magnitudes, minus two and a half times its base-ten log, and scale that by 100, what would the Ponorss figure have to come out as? -3.4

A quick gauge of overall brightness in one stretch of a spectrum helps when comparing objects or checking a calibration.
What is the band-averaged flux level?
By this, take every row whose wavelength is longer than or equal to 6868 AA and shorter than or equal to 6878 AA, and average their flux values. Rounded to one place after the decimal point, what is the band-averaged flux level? 17.2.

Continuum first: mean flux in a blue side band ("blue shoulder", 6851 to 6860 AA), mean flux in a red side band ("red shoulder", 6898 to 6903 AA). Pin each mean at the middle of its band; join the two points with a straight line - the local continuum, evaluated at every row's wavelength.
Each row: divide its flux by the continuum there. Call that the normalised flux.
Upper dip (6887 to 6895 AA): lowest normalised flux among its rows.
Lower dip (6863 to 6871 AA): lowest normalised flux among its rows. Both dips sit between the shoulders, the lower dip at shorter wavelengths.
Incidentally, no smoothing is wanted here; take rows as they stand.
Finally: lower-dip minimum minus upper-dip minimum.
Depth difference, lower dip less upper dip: -0.06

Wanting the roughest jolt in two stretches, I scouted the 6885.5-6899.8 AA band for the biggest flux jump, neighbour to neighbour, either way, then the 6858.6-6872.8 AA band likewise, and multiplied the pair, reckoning 0.35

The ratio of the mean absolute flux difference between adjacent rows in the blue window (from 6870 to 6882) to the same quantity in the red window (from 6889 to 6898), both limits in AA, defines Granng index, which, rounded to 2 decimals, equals 1.73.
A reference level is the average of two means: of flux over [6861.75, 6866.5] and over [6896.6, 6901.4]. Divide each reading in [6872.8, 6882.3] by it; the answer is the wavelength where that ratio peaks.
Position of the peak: 6878.36 AA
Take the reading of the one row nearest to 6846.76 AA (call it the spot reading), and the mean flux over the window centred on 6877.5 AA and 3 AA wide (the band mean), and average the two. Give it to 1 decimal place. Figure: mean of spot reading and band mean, 17.0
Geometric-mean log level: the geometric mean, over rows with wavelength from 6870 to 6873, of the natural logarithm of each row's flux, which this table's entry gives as 2.85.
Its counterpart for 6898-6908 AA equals 2.83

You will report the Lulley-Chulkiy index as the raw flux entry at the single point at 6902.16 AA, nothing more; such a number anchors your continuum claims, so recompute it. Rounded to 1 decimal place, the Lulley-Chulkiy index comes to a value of 17.0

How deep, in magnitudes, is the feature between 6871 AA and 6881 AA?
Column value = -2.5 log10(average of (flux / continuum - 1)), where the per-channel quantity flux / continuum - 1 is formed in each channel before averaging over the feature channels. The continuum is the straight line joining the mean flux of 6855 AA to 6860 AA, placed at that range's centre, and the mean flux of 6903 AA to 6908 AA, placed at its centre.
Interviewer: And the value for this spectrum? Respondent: 4.1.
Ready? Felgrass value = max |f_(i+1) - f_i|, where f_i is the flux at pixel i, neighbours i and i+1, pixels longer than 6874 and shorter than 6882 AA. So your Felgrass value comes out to 1.10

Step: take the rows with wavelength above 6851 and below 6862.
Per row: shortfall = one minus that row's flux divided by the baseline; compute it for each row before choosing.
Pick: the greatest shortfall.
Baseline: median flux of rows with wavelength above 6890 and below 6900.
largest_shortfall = 0.083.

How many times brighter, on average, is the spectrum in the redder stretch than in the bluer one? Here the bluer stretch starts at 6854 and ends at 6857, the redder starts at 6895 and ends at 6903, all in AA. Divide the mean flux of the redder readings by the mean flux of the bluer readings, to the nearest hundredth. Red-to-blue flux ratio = 1.04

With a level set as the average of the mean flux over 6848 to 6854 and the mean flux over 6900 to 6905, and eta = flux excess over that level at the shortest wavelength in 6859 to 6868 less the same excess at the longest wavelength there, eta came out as -1.2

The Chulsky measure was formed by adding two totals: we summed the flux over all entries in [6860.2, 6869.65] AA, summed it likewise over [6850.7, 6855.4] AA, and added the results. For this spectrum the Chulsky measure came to 151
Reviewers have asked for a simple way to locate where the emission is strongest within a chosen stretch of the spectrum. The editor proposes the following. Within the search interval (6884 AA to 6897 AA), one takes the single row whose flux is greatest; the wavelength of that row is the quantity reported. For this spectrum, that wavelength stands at 6889.45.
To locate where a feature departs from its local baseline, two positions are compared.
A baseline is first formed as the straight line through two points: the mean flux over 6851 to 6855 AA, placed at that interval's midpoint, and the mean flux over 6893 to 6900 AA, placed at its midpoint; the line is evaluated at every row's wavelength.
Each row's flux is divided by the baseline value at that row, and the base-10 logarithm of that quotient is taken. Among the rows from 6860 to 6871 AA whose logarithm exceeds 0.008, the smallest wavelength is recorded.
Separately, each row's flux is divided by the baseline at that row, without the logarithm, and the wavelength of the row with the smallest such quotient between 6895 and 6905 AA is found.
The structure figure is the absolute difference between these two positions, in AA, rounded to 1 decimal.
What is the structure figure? 33.3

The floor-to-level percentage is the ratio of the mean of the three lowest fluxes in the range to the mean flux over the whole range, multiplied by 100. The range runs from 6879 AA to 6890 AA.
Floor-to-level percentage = 96.5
